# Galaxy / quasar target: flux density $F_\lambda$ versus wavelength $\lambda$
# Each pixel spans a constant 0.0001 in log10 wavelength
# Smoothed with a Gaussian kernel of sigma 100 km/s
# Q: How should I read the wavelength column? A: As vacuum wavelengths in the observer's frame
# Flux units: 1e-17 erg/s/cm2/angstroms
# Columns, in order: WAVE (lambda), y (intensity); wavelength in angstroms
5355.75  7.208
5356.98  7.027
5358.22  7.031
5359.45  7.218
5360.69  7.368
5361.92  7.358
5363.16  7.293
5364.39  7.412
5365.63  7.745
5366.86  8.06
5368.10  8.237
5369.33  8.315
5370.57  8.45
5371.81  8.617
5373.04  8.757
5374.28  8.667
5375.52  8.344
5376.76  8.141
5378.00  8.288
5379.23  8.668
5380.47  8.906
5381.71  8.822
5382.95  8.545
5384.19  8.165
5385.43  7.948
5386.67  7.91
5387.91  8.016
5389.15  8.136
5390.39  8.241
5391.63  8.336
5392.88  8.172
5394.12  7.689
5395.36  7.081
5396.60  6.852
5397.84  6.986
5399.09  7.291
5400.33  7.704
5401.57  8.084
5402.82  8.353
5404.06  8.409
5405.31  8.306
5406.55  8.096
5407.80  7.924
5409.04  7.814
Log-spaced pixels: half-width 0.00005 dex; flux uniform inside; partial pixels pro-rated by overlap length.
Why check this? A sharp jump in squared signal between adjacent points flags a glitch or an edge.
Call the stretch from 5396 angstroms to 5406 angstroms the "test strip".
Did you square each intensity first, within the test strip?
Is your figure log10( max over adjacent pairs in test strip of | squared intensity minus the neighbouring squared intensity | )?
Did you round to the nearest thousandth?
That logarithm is 0.792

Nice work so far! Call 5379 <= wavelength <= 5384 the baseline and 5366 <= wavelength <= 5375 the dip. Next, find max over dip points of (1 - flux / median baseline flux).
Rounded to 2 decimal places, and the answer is 0.08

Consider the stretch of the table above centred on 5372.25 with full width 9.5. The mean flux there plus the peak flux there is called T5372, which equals 17.2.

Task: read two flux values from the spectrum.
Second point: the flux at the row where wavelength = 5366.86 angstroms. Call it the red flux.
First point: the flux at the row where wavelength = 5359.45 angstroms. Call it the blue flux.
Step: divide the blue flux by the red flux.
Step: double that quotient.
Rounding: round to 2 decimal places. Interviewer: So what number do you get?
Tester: 1.79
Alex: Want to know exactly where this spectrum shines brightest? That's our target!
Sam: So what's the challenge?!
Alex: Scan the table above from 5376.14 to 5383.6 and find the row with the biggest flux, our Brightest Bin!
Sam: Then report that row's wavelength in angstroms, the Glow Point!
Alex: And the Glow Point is 5380.47 angstroms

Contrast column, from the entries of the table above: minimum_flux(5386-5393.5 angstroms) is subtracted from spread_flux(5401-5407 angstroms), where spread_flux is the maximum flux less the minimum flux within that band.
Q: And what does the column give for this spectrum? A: -7.6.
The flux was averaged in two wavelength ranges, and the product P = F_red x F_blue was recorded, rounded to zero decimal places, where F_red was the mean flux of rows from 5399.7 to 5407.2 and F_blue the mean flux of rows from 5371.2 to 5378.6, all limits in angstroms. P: 69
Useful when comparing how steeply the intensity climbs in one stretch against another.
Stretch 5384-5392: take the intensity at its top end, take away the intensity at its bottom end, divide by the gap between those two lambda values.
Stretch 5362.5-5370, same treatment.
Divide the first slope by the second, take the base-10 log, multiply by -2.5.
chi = 2.1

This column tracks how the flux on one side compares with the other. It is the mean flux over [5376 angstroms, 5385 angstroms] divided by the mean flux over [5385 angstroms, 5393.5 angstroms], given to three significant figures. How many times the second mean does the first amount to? 1.05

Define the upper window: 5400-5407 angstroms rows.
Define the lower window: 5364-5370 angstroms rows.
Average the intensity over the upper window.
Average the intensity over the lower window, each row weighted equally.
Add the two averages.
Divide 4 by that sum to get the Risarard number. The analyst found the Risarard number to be 0.248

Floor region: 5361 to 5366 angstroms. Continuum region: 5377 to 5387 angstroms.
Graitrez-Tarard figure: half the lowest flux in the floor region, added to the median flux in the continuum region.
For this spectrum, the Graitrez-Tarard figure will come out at 12.1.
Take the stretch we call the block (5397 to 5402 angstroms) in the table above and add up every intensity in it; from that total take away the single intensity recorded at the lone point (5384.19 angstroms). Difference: 21.9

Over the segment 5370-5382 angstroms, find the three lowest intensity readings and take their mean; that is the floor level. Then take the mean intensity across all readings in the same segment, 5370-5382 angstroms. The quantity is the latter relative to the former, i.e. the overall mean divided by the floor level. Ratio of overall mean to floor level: 1.04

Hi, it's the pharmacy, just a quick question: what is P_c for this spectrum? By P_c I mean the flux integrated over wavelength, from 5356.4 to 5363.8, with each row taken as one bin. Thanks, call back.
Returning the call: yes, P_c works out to 53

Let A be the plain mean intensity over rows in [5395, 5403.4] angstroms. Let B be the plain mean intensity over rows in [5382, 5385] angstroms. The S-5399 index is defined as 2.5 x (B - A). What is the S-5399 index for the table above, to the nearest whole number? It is 2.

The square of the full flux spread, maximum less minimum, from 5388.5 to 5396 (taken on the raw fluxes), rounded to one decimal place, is 1.6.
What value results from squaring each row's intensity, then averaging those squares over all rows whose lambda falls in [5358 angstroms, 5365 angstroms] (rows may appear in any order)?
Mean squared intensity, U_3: 53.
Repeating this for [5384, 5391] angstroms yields 65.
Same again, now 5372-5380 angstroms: 72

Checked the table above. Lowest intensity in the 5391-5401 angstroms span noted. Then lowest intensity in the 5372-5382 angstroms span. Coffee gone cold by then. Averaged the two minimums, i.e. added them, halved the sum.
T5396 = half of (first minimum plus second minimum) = 7.5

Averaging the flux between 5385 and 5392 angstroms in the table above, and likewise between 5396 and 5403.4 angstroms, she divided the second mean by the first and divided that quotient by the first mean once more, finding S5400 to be 0.115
